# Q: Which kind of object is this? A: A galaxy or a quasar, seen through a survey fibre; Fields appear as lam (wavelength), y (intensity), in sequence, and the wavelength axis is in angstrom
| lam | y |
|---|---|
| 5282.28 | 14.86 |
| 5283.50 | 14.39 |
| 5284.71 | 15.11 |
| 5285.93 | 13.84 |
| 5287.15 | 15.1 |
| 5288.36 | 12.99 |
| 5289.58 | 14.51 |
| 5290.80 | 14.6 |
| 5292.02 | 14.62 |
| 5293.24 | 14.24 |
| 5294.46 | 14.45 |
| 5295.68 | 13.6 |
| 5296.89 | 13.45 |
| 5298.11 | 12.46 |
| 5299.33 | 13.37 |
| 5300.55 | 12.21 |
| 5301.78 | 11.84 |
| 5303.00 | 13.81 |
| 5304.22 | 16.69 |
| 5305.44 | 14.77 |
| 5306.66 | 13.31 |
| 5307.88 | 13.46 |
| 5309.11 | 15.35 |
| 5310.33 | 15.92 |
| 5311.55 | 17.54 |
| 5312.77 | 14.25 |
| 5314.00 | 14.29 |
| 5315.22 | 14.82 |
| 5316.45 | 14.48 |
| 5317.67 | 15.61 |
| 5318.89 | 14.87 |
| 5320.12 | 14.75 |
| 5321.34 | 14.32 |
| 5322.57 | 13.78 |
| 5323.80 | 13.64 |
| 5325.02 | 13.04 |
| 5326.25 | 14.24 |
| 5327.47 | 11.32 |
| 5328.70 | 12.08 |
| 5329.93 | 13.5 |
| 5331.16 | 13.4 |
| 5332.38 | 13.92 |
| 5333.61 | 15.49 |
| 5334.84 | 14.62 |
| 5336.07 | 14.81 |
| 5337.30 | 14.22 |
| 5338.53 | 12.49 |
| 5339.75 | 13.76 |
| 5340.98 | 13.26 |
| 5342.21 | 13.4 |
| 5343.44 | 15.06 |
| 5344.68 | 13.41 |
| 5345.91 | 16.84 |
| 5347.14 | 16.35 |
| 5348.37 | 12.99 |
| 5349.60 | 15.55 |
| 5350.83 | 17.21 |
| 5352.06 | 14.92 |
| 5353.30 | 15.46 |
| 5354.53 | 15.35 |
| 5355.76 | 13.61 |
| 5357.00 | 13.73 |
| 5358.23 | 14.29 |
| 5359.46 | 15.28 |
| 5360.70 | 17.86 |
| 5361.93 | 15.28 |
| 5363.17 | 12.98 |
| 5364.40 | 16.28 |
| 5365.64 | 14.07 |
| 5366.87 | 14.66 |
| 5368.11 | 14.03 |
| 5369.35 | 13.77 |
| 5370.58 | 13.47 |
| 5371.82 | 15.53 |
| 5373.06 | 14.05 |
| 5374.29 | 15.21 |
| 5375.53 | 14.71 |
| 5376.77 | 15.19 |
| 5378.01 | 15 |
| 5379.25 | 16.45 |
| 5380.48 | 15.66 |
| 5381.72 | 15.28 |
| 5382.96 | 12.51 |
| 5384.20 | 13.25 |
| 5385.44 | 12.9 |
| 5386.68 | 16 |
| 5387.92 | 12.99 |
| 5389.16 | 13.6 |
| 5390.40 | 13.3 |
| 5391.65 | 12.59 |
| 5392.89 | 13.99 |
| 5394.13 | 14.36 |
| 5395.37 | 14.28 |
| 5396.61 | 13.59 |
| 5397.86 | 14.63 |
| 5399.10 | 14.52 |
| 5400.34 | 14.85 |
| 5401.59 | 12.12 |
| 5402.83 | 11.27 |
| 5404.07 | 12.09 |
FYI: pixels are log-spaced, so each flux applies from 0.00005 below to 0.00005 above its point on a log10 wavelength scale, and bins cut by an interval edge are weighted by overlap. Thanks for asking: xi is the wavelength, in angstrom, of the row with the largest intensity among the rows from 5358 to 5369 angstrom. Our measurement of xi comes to 5360.70 angstrom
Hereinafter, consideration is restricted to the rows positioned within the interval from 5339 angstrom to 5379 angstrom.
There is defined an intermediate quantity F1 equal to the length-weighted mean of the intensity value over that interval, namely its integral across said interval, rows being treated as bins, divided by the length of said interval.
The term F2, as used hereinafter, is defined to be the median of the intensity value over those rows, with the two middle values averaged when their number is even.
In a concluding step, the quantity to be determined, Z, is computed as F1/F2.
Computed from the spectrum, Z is 1.00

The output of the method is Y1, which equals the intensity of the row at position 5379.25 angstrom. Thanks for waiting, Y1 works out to 16.45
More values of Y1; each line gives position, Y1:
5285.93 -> 13.84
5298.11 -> 12.46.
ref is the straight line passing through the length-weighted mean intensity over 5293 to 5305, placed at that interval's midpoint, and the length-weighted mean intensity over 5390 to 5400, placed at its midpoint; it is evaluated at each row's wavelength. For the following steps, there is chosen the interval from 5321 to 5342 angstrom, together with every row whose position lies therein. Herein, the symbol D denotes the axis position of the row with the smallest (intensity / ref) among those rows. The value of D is 5327.47 angstrom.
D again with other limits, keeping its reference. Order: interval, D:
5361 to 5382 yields 5363.17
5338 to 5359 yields 5338.53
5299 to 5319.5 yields 5301.78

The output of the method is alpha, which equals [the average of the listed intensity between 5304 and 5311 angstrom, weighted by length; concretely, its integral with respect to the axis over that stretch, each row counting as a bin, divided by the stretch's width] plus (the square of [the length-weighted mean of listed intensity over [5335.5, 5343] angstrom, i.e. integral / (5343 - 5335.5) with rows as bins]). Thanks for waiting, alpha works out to 202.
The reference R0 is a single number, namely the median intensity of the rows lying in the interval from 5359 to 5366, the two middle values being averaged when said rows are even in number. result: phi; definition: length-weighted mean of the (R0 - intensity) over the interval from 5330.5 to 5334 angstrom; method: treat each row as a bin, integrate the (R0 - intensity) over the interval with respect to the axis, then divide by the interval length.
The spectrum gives 1.1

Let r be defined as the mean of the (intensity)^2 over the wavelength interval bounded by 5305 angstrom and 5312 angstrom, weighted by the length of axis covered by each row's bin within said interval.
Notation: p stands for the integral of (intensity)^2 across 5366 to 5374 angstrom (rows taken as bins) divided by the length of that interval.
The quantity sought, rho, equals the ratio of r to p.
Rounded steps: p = 205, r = 227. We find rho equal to 1.11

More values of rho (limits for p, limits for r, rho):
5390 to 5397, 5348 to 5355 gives 1.26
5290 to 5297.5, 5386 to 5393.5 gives 0.94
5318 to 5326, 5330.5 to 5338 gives 1.04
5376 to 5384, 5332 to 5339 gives 0.92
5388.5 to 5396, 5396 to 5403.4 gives 0.98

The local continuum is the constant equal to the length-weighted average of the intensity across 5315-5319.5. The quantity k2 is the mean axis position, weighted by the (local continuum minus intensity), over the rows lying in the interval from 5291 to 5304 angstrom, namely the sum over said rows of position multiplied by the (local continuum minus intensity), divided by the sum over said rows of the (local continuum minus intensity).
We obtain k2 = 5298.9 angstrom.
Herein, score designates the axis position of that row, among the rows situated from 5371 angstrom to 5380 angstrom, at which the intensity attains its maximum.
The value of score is 5379.25 angstrom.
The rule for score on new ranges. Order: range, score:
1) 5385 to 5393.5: 5386.68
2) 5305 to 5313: 5311.55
